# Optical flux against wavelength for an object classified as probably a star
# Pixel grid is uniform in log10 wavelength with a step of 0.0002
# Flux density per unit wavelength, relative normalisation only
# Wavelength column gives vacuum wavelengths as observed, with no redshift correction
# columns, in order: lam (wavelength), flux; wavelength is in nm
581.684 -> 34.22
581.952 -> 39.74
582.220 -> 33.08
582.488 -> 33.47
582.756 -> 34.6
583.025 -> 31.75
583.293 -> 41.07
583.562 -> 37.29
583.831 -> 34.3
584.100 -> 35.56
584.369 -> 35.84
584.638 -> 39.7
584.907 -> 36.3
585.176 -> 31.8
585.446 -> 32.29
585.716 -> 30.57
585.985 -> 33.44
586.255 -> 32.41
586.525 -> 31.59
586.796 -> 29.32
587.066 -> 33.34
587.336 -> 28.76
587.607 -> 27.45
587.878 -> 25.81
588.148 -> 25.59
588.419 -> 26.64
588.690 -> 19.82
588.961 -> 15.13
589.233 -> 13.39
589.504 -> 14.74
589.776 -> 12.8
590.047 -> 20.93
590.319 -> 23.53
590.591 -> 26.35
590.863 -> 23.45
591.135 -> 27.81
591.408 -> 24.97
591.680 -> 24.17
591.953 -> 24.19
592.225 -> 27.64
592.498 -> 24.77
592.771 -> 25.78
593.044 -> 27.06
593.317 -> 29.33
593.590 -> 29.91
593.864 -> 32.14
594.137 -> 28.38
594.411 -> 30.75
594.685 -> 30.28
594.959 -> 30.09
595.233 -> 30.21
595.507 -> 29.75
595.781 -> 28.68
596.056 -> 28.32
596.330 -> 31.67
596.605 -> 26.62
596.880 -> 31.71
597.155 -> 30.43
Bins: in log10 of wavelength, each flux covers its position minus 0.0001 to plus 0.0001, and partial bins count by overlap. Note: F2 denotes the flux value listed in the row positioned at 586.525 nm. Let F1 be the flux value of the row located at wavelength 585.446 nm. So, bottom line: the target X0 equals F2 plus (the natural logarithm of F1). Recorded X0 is 35.1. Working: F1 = 32.29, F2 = 31.59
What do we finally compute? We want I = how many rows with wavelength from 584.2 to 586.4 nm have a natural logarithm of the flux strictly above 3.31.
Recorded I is 8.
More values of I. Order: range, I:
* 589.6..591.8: 1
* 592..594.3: 5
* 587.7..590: 0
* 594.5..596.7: 7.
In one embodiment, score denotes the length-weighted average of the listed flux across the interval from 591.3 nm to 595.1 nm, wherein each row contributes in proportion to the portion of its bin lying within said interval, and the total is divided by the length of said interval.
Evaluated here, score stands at 28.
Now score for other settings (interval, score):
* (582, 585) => 36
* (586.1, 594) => 25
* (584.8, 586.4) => 33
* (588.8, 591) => 19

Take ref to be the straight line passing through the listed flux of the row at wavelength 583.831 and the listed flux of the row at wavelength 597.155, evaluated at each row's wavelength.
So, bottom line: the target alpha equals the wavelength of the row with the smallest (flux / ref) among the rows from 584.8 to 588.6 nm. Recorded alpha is 588.148 nm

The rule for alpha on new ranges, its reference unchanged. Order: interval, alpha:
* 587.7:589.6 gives 589.233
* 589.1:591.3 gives 589.776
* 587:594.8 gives 589.776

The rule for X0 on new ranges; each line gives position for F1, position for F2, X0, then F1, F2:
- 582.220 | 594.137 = 31.9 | 33.08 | 28.38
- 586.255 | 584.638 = 43.2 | 32.41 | 39.7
